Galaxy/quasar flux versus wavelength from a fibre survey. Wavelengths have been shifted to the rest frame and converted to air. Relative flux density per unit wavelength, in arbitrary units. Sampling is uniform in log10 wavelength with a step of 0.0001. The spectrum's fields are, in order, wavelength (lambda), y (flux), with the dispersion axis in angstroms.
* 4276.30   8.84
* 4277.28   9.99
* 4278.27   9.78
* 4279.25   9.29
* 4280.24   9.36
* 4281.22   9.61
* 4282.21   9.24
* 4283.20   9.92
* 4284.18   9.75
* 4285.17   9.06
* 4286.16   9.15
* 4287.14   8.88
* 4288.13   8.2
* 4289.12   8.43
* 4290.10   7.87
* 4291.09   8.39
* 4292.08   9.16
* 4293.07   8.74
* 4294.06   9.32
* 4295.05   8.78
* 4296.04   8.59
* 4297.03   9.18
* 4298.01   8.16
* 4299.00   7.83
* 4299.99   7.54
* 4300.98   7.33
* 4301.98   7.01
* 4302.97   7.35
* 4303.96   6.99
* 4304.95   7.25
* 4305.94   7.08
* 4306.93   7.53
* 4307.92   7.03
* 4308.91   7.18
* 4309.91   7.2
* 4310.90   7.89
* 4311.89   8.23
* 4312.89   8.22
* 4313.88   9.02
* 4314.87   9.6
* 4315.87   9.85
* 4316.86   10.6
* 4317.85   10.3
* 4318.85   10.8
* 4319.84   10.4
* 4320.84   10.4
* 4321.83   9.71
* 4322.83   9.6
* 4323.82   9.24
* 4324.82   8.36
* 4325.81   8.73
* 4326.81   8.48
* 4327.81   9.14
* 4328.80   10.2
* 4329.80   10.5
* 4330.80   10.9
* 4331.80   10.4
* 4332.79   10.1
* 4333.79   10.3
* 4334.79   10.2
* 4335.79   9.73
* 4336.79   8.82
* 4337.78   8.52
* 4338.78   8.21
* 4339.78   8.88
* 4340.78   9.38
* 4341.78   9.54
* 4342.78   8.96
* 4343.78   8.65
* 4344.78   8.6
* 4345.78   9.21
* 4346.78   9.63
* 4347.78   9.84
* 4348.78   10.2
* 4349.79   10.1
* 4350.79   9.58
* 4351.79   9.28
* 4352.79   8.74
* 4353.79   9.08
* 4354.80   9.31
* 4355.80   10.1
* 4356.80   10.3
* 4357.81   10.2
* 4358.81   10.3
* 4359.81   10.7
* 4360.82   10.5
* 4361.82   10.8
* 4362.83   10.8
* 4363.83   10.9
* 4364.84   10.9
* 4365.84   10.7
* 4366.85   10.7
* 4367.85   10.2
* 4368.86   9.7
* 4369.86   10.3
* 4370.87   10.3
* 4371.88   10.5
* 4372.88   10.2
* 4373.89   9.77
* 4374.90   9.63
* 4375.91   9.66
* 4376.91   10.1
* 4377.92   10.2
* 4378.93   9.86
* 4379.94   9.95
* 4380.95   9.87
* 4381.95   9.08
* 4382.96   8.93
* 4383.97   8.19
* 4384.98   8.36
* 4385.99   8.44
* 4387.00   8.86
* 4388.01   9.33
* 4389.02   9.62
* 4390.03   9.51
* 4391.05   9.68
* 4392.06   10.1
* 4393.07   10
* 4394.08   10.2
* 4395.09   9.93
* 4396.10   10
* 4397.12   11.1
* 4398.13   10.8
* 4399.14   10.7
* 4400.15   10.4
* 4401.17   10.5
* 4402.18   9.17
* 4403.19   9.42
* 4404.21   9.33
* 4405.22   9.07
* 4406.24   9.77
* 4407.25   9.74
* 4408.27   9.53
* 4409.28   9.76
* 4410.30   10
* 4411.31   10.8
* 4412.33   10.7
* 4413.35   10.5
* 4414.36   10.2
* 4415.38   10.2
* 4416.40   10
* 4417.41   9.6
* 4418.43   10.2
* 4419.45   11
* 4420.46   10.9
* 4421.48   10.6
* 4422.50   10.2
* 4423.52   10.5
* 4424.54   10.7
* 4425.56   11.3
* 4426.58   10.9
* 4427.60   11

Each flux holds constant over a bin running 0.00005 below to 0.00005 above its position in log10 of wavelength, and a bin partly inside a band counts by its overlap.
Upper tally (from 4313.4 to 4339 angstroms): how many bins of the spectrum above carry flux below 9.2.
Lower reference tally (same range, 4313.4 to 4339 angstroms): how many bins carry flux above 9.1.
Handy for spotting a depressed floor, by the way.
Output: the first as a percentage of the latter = 42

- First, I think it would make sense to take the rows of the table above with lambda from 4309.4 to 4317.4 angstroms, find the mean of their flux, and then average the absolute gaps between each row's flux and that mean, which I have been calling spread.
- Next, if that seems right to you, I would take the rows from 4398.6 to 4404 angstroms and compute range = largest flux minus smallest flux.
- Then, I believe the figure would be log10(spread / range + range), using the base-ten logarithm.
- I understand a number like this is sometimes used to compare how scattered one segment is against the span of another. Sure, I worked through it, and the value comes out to 0.33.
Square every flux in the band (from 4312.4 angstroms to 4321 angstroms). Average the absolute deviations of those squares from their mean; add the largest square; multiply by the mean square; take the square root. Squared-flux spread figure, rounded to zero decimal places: 113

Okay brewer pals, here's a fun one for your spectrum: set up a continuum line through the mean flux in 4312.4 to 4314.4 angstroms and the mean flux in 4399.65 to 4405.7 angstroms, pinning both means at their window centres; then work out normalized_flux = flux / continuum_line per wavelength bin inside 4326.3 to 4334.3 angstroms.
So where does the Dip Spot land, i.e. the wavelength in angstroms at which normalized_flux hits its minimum 4326.81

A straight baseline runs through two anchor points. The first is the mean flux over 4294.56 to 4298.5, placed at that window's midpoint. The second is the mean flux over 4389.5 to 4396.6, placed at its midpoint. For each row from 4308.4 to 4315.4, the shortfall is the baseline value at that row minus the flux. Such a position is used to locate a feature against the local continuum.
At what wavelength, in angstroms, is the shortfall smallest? 4314.87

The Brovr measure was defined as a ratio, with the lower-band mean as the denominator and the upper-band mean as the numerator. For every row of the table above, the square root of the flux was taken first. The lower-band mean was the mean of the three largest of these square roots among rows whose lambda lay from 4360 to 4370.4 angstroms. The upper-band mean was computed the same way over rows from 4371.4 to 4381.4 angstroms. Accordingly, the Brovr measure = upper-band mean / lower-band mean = 0.974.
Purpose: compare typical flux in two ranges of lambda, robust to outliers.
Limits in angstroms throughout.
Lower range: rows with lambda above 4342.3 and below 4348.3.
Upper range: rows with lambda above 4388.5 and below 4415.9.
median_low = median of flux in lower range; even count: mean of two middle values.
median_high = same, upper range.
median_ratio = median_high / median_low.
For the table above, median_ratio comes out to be 1.101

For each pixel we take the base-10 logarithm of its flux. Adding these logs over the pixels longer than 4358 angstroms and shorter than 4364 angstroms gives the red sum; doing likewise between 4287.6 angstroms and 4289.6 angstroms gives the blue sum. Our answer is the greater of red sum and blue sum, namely 6.2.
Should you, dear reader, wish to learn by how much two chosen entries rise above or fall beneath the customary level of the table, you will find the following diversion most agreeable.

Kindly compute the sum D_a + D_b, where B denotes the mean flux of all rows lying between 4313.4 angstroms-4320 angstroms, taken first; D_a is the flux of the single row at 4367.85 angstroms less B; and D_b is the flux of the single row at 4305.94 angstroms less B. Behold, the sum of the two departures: -2.9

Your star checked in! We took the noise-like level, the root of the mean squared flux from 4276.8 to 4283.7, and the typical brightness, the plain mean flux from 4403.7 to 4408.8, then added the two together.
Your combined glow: 19.1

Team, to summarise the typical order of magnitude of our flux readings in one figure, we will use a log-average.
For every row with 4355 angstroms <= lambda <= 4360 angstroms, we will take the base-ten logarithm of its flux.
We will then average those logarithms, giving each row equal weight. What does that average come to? 1.01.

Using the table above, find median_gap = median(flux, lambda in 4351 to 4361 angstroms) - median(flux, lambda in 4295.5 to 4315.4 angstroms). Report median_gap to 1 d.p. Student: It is 2.6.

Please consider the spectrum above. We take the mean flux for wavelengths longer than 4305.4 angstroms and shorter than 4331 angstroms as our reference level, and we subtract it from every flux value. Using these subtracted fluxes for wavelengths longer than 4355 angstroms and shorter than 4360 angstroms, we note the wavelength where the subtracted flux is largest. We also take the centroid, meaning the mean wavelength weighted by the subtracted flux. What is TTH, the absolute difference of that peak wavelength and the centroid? 1.8 angstroms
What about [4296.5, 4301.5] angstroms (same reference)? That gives 2.8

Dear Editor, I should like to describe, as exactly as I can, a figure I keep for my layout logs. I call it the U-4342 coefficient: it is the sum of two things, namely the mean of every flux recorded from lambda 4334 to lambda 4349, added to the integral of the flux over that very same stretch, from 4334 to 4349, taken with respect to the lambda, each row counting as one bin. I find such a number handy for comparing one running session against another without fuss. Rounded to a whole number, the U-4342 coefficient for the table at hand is 148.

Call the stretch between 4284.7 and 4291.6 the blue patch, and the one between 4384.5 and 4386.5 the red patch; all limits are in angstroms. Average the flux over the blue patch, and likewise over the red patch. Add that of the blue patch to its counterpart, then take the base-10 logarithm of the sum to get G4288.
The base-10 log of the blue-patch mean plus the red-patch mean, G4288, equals 1.23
